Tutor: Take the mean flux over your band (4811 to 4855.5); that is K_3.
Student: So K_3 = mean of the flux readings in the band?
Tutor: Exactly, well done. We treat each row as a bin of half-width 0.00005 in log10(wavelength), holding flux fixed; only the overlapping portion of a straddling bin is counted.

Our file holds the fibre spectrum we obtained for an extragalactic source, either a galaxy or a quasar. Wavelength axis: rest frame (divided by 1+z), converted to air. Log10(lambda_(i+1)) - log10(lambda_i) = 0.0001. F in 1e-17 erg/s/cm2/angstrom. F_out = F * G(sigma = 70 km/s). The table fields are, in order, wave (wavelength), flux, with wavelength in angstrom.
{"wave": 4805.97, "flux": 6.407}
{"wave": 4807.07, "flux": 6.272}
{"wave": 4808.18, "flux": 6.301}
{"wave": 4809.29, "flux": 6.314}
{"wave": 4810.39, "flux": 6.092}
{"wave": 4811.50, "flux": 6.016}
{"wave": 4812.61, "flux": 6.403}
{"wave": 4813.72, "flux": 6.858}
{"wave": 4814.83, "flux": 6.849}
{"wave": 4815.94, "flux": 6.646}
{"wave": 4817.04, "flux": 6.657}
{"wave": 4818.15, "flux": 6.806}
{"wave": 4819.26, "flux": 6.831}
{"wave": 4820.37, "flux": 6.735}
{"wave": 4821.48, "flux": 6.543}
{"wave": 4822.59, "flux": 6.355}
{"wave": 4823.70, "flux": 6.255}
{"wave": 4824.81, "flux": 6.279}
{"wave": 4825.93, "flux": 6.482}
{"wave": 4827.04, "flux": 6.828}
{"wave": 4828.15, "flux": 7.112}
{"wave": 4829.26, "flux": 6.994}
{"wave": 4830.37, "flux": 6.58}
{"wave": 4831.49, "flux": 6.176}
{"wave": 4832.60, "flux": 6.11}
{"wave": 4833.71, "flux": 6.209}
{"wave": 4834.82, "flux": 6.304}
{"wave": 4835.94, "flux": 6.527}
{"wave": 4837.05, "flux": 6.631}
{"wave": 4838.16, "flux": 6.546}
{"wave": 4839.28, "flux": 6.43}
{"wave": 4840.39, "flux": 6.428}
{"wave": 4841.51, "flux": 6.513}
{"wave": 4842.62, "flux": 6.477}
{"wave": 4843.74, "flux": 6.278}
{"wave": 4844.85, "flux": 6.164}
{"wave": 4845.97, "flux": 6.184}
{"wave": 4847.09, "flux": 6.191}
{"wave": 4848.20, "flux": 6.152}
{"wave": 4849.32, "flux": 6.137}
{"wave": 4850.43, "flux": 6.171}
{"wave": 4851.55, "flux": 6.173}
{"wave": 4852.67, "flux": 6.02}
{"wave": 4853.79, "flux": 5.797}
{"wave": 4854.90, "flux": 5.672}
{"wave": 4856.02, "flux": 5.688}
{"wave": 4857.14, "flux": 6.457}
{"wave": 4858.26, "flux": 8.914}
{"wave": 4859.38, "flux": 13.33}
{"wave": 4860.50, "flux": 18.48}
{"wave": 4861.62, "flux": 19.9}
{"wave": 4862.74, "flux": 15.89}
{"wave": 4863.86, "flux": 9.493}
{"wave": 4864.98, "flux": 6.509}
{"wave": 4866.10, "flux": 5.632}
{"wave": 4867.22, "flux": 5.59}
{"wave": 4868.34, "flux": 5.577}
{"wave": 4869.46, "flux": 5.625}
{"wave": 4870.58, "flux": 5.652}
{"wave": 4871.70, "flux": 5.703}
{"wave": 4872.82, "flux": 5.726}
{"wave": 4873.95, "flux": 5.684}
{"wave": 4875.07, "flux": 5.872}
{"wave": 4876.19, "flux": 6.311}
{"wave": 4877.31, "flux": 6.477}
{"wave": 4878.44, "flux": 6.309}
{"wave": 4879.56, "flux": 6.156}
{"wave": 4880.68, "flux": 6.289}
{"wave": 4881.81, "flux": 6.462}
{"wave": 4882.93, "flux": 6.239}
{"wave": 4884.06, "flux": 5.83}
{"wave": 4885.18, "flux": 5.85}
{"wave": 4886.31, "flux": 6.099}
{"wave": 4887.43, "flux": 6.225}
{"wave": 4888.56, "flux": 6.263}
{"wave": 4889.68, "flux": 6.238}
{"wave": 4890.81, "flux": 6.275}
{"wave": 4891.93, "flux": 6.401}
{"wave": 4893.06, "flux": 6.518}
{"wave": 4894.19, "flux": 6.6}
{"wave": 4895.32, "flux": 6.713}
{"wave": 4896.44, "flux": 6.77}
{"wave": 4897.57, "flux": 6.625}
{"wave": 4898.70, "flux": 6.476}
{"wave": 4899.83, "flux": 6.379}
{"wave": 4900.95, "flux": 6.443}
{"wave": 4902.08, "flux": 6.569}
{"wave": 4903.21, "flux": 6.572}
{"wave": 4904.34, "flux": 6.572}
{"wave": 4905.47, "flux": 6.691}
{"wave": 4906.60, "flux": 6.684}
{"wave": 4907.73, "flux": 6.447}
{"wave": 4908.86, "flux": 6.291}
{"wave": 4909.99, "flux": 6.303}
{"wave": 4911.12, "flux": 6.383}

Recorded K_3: 6.41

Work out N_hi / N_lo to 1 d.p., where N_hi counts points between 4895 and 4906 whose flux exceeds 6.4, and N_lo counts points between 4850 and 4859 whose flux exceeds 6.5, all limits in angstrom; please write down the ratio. 9.0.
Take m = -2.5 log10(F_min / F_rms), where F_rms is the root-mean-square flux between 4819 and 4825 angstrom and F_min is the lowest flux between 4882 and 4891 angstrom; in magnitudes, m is 0.12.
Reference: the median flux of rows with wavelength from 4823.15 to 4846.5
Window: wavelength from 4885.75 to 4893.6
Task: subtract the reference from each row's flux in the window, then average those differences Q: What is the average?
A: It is -0.14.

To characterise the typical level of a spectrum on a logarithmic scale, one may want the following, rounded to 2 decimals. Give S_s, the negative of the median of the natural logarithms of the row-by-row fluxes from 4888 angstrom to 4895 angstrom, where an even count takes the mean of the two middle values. -1.85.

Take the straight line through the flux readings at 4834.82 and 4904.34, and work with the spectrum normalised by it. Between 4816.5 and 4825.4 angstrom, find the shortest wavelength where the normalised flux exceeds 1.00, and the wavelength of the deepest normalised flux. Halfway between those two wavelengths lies 4820.4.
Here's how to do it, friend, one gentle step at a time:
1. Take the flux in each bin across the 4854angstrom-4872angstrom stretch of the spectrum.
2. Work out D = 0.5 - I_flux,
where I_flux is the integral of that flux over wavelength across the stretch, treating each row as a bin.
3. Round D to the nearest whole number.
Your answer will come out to -161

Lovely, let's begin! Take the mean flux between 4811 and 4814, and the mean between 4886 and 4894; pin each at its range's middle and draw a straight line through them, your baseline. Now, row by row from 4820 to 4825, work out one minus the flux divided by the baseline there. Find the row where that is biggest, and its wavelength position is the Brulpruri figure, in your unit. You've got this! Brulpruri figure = 4823.70 angstrom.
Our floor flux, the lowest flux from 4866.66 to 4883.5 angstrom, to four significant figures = 5.577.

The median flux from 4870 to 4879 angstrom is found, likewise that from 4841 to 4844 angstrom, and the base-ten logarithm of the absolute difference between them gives -0.2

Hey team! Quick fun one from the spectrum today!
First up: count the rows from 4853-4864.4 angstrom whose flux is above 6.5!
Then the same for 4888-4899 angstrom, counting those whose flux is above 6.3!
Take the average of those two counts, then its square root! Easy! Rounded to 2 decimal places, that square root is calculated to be 2.55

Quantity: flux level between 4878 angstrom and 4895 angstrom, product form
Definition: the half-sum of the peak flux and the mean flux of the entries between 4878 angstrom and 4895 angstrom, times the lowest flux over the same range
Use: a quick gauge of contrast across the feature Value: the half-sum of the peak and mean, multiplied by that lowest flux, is 37.5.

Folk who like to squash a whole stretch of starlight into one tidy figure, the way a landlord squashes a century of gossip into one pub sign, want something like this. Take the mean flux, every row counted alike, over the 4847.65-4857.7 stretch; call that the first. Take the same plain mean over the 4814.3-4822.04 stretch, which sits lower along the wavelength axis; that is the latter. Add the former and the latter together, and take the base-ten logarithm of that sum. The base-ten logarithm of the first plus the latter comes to 1.11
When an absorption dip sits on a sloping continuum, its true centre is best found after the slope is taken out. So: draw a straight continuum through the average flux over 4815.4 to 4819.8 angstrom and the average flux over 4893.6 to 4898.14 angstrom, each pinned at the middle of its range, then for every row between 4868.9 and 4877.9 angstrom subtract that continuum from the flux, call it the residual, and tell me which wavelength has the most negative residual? 4869.46 angstrom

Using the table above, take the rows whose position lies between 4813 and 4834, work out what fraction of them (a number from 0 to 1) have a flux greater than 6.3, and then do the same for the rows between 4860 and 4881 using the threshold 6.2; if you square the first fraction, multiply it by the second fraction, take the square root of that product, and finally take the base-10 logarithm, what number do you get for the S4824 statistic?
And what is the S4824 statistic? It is -0.29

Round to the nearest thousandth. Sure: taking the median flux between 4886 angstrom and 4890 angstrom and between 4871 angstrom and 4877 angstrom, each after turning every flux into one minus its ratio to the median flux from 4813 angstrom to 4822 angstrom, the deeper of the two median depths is 0.154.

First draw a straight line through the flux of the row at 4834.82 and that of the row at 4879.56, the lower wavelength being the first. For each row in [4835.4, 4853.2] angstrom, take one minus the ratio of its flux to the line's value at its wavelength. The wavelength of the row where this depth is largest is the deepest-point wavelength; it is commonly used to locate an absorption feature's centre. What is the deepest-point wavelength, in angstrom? 4852.67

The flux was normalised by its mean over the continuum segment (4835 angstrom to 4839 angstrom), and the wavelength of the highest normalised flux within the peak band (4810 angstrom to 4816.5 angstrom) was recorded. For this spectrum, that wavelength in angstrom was 4813.72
